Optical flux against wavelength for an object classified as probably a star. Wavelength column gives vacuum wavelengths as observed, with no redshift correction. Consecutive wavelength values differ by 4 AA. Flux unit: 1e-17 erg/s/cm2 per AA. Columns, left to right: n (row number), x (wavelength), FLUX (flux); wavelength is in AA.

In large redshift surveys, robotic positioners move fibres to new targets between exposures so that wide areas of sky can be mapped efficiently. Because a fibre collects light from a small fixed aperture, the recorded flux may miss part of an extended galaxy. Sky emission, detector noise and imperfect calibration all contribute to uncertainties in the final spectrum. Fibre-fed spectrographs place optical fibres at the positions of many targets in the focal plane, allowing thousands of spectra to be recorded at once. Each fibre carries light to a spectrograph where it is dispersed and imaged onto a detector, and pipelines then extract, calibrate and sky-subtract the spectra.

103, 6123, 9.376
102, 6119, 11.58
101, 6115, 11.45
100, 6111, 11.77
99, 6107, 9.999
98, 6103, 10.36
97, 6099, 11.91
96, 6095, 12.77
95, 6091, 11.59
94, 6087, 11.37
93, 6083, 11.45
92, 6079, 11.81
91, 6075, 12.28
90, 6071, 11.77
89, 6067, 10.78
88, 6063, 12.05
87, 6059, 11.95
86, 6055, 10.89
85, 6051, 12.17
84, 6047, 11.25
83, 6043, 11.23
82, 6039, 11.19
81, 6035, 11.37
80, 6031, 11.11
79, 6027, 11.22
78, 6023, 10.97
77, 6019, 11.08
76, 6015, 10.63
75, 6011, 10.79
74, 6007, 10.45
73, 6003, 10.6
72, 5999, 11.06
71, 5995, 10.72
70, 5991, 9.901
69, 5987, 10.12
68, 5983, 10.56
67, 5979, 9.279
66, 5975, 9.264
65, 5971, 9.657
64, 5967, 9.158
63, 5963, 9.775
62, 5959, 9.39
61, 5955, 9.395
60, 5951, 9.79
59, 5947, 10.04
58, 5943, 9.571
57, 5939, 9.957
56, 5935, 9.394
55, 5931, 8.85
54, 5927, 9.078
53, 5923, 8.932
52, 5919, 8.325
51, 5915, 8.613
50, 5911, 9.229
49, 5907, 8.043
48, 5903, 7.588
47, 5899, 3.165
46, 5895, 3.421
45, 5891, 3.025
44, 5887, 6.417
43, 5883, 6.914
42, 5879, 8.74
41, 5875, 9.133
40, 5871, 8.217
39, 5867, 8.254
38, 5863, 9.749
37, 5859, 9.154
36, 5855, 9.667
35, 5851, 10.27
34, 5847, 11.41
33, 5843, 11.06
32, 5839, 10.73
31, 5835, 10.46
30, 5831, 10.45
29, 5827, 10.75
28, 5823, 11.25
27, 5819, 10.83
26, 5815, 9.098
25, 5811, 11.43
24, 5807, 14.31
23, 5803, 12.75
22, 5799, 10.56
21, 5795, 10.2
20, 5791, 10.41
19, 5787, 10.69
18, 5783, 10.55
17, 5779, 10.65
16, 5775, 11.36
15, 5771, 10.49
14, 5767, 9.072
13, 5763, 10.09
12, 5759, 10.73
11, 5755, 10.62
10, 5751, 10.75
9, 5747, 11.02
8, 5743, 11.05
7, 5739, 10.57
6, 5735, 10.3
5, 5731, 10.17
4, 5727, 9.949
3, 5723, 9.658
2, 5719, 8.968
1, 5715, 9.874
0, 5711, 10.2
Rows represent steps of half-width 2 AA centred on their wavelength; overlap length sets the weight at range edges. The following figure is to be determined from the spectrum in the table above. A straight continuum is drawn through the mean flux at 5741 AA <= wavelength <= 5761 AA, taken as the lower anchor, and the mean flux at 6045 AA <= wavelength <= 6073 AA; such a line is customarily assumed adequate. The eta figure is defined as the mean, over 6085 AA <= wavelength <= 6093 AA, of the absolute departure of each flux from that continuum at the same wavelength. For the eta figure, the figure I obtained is 0.14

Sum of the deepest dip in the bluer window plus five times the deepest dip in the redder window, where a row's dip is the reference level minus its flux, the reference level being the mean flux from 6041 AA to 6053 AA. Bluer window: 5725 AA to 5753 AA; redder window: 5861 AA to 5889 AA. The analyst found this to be 27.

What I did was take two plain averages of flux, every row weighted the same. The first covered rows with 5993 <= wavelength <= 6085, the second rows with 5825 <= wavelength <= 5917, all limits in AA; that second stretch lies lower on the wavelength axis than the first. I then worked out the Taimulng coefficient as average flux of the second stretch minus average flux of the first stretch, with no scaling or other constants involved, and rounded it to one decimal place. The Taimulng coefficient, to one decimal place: -2.8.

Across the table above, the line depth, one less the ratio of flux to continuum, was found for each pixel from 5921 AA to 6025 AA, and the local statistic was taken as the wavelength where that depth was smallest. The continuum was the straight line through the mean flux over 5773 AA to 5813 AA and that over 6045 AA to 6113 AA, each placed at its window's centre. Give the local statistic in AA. 6019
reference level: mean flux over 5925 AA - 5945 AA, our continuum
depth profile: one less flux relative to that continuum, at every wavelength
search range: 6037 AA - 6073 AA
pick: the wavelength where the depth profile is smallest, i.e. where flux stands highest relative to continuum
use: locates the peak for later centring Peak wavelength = 6051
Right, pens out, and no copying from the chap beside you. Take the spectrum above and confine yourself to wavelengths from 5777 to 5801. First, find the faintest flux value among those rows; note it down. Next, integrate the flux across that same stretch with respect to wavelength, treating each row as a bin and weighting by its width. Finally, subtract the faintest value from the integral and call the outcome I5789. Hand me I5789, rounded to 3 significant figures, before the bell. 242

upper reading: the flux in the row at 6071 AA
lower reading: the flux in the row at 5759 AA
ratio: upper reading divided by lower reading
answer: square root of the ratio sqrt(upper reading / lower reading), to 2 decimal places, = 1.05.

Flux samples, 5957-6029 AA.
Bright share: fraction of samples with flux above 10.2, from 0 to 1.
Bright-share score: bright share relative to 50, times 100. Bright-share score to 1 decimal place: 1.1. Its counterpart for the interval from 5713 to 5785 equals 1.2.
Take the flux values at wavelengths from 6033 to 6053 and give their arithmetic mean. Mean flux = 11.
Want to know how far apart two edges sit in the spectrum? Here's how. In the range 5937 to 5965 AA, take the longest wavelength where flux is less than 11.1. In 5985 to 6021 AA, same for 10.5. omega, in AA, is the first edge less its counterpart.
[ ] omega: -44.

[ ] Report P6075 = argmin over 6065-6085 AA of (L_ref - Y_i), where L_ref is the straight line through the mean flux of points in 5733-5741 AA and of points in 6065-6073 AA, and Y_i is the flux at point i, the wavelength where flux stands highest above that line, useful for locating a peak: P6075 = 6075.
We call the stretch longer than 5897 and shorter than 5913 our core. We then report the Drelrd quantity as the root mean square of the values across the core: 7.4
